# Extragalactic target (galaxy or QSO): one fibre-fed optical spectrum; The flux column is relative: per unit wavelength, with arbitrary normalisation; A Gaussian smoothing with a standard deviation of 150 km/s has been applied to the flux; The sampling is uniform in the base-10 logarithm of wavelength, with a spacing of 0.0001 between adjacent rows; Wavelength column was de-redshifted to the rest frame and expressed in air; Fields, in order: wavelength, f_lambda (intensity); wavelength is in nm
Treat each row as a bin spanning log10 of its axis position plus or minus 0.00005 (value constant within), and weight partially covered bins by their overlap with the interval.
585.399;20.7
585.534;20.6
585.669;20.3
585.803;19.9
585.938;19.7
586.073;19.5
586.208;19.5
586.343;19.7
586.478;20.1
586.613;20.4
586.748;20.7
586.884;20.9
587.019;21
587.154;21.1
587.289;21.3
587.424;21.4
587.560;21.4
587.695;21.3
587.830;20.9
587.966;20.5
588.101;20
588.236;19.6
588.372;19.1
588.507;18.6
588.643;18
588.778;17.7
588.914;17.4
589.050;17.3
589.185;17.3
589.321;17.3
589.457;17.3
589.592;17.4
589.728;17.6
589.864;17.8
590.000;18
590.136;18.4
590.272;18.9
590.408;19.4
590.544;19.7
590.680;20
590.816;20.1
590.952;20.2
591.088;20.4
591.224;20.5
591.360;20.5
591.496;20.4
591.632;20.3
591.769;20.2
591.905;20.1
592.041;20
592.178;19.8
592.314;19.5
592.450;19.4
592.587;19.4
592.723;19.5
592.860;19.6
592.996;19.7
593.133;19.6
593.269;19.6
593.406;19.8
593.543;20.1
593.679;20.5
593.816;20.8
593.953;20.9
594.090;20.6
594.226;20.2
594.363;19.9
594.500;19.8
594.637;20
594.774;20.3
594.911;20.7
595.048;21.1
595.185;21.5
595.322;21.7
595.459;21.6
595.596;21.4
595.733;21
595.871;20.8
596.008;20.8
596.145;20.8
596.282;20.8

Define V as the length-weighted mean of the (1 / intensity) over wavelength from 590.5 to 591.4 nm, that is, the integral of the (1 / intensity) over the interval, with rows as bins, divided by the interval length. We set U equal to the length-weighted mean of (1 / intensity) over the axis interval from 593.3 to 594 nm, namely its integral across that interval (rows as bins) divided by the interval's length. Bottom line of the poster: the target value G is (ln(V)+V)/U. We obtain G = -60.2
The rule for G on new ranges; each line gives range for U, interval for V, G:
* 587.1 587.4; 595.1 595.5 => -64.1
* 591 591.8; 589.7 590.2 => -57.8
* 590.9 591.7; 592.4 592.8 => -59.4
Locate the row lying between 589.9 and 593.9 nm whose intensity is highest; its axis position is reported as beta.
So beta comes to 593.816 nm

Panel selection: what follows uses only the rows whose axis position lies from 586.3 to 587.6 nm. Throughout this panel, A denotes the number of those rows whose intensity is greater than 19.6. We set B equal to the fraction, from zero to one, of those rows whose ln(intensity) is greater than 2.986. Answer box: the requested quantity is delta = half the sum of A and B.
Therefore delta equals 5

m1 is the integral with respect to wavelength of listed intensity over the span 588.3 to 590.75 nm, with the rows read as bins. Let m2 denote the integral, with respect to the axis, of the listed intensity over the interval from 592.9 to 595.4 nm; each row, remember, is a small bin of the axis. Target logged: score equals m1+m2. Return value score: 95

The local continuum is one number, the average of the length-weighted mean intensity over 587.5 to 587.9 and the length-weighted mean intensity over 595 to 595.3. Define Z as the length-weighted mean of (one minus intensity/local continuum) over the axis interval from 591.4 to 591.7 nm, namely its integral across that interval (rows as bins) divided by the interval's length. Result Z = 0.043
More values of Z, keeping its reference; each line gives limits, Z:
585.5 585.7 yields 0.039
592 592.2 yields 0.065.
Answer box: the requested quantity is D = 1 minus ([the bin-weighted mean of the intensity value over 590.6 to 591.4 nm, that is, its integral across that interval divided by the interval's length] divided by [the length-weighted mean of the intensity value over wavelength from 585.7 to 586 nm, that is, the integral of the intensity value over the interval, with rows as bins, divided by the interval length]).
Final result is -0.02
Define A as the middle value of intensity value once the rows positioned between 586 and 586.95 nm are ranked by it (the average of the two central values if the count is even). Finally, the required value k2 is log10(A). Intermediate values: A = 20.1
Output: 1.30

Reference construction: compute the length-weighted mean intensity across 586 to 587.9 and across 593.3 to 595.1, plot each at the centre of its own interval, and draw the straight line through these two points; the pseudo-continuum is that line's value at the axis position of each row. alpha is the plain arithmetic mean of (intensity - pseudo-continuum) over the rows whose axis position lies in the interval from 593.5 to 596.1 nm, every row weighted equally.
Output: 0.4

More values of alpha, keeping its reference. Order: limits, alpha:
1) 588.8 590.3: -2.8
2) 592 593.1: -0.8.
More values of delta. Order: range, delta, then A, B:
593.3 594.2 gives 3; 6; 0.83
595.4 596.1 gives 3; 5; 1.00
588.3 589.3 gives 0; 0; 0.00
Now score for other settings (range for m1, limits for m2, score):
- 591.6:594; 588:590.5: 93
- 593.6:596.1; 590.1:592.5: 100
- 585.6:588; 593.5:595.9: 99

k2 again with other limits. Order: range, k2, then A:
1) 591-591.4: 1.31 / 20.5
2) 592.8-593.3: 1.29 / 19.6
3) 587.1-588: 1.33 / 21.3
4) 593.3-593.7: 1.30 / 20.1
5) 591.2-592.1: 1.31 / 20.3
